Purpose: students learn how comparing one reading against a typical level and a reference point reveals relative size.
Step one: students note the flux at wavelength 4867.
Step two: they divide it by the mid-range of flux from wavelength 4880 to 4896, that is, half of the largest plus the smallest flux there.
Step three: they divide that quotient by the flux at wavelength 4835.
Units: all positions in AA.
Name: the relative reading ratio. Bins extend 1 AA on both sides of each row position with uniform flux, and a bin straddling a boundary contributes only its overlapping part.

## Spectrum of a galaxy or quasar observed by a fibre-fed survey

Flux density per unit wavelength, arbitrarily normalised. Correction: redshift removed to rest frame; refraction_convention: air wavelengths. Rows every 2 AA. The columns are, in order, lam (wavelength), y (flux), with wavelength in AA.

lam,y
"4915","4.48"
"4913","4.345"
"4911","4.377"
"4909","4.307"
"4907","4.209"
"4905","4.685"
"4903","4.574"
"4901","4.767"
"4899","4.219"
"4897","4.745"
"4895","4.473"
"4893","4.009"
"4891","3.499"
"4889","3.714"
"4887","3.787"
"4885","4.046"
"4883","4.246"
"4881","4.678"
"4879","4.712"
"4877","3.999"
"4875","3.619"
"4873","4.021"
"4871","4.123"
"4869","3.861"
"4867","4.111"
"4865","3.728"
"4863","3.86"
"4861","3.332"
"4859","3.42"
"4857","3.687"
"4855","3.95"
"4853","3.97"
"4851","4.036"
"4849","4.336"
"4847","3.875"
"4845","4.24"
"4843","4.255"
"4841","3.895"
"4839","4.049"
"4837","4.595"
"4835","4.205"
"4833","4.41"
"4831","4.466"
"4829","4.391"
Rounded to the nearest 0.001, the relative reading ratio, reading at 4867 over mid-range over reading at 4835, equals 0.239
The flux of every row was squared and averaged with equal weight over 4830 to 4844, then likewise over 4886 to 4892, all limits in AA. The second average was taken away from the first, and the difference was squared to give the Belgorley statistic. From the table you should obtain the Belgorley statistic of 23.1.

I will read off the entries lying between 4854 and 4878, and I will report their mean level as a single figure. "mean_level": 3.81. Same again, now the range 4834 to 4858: 4.09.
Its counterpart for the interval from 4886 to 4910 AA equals 4.25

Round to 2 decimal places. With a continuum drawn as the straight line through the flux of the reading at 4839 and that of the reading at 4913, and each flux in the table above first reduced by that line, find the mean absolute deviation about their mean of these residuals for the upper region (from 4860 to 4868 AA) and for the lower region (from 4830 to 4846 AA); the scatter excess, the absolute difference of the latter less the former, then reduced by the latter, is -0.14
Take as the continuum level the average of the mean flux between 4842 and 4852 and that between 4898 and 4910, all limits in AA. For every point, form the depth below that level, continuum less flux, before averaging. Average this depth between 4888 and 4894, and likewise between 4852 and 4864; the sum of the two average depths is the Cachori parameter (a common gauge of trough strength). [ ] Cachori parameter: 1.2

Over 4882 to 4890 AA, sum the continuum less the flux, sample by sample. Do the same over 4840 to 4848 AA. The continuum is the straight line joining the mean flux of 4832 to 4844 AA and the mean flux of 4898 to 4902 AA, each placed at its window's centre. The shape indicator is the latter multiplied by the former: 1.5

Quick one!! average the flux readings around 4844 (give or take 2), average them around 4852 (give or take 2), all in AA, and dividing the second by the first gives 0.94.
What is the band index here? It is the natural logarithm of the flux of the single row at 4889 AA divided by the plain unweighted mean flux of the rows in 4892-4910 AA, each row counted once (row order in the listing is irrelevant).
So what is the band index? -0.18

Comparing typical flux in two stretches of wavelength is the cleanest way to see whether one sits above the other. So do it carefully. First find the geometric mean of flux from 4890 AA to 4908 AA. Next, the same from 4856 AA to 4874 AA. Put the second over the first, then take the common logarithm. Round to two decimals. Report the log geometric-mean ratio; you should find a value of -0.06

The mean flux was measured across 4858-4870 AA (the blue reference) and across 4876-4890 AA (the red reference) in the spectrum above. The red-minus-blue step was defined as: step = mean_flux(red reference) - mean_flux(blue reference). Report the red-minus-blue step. 0.45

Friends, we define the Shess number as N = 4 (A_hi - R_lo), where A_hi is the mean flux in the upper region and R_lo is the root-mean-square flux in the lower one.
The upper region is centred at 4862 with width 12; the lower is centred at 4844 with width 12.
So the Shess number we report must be -1.7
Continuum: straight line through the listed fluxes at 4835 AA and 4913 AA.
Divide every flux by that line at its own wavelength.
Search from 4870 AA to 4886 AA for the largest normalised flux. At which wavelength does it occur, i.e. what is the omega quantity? 4879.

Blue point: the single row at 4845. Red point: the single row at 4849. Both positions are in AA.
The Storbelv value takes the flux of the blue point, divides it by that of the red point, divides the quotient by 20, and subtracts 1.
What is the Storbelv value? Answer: -0.951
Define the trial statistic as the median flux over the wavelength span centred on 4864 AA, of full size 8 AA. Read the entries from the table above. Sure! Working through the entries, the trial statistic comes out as 3.8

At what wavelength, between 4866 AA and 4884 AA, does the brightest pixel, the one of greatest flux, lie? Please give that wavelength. 4879 AA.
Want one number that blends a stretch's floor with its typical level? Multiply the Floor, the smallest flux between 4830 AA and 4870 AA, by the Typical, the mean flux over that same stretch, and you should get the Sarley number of 13.4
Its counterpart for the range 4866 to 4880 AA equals 14.7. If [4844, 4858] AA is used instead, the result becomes 14.8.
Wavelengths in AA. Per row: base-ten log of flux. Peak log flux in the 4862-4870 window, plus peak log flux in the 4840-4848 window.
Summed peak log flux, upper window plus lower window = 1.24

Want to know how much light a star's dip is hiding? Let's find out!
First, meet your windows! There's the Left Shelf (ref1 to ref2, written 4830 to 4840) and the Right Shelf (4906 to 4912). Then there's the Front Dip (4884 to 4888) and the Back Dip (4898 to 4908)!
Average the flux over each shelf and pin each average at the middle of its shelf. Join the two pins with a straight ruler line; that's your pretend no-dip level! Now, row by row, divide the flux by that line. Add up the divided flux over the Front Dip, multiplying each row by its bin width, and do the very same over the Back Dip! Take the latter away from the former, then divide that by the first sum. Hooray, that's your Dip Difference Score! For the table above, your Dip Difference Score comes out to -1.9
